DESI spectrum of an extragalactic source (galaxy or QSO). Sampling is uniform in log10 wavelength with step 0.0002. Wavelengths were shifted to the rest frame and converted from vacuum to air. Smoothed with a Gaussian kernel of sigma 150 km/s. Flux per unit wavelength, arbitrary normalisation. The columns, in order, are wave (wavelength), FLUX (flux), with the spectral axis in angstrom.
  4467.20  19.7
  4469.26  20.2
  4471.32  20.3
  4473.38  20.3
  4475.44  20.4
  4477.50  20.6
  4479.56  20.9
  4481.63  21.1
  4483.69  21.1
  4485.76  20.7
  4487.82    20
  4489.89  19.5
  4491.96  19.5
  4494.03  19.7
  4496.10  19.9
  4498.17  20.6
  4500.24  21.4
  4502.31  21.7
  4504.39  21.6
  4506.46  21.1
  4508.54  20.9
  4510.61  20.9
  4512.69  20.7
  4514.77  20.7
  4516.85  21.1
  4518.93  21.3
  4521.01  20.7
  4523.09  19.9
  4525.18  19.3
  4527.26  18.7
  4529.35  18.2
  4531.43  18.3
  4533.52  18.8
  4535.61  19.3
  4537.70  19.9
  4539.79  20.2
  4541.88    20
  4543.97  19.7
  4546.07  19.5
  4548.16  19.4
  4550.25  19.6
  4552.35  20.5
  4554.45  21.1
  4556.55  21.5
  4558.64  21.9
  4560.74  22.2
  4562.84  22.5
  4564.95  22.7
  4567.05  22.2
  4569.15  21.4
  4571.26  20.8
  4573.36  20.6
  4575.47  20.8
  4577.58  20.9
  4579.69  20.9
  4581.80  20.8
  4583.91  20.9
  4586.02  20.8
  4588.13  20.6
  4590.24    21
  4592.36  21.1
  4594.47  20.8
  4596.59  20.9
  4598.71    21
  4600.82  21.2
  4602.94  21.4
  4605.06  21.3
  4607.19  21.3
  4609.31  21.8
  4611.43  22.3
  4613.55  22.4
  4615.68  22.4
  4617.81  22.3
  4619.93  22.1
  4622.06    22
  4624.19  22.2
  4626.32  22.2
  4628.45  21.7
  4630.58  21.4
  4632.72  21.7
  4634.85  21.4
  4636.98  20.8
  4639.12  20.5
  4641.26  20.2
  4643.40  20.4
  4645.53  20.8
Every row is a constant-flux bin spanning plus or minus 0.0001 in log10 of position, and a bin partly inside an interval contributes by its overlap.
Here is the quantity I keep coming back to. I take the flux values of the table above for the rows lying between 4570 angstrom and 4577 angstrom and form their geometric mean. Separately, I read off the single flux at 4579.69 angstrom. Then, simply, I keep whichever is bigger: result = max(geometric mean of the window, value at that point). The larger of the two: 20.9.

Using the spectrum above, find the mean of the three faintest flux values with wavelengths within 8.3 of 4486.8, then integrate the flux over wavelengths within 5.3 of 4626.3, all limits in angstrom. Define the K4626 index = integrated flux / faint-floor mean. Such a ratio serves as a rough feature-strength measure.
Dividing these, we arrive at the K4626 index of 11.9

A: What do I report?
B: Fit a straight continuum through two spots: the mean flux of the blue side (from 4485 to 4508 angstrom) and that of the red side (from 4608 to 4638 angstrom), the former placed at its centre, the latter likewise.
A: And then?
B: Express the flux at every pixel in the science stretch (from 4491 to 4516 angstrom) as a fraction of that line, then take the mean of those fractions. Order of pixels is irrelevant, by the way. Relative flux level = 1.01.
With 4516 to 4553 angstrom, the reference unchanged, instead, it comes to 0.94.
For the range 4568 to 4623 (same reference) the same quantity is 0.99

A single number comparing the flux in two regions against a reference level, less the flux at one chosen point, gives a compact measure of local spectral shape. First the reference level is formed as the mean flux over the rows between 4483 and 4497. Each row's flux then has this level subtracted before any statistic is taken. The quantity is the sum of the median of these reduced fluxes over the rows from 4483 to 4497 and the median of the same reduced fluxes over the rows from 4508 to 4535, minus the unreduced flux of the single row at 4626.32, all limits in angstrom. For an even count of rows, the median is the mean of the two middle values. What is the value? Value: -21.7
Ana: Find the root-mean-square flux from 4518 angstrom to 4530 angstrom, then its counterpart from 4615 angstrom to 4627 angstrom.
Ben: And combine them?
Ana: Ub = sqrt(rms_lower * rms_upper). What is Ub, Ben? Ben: 20.9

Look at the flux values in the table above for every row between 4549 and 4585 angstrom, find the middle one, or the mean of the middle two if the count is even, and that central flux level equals 20.9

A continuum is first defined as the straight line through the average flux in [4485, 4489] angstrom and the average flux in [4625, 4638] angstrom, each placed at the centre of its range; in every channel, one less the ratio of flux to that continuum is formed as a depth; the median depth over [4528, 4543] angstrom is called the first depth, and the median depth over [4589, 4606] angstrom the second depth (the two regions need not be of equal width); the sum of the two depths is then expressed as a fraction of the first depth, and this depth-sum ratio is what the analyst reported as 1.1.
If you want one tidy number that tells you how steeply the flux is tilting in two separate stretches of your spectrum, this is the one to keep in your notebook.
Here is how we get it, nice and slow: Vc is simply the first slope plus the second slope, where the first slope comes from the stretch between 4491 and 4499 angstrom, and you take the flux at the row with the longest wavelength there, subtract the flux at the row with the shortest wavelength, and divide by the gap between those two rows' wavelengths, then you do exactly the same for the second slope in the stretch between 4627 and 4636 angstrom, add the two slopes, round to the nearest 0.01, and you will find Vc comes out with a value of 0.13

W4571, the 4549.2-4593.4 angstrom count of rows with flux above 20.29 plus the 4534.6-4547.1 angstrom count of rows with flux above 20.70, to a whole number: 20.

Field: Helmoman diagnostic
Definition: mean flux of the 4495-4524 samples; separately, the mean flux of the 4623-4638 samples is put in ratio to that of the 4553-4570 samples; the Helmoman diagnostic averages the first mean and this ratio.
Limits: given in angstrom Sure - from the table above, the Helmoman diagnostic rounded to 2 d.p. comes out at 10.94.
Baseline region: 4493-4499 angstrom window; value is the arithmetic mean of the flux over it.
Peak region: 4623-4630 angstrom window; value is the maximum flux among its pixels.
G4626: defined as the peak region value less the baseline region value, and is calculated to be 2.1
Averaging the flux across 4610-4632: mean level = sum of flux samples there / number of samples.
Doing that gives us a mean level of 22.1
